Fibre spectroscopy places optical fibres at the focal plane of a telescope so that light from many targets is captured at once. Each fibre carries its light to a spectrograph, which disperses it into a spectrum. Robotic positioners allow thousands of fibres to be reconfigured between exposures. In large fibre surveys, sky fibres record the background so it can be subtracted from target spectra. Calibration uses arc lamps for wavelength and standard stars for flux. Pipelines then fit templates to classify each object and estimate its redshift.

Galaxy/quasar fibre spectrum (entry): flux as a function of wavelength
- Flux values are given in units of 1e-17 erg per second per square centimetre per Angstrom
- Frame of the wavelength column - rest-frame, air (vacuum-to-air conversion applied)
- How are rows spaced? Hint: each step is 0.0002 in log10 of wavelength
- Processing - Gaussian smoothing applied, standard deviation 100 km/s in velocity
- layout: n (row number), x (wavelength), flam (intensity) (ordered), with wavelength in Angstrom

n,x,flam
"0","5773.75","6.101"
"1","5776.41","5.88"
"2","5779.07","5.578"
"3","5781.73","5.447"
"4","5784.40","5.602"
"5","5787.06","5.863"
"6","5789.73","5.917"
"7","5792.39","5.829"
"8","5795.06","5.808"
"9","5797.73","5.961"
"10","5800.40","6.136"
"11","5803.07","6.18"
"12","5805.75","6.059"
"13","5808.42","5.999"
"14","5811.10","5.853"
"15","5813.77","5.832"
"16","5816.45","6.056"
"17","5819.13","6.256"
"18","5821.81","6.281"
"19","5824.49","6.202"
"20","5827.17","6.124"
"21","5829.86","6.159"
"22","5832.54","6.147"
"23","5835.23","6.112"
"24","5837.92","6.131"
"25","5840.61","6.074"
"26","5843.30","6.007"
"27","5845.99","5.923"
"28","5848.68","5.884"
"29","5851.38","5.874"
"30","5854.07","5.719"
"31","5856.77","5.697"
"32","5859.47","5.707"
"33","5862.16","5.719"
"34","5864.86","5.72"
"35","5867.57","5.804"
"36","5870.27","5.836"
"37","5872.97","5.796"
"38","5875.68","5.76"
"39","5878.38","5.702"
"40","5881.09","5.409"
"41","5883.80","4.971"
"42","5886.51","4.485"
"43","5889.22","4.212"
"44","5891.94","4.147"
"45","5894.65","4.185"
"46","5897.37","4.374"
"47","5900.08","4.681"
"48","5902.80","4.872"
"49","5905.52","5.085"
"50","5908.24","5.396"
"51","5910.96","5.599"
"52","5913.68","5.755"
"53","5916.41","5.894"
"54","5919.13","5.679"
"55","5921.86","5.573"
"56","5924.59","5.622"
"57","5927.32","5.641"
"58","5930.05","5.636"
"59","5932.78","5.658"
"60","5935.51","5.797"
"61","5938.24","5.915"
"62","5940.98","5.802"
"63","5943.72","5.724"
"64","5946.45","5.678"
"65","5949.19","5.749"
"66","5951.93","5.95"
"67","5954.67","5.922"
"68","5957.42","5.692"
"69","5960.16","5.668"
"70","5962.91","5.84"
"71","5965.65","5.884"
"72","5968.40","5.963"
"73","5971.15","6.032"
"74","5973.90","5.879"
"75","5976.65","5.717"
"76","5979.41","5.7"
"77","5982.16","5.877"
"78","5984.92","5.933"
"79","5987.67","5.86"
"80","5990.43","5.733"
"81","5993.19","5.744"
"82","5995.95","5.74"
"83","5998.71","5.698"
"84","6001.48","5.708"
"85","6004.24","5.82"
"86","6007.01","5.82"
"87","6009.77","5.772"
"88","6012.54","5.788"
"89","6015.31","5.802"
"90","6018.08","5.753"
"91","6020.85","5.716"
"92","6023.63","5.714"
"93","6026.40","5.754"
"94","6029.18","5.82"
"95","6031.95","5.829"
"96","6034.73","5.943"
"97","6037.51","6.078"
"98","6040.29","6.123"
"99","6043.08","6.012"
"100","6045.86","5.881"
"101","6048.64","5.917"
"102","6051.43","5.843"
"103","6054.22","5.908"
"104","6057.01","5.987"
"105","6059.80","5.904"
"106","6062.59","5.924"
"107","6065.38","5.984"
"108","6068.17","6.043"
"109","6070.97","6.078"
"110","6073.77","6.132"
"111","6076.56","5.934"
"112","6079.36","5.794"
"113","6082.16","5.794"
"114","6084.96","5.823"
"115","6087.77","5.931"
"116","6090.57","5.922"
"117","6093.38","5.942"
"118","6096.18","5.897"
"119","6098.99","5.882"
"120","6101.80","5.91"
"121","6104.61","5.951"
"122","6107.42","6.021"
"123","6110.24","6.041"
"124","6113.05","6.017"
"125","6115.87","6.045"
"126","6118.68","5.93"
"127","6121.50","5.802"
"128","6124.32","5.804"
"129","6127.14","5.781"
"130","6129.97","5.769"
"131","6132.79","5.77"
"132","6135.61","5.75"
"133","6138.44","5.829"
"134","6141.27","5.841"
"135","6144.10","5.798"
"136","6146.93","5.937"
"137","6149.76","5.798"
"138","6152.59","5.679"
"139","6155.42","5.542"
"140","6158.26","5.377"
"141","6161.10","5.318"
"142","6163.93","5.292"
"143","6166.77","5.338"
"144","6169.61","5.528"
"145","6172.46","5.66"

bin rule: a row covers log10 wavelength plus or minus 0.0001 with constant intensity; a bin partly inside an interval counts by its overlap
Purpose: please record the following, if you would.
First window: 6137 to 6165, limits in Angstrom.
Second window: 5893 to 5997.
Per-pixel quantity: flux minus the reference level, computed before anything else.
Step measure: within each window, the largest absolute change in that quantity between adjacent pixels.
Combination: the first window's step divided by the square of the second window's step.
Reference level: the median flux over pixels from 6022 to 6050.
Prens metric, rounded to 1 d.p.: 1.7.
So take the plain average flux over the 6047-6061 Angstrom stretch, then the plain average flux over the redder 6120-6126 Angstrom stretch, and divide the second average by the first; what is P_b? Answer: 0.98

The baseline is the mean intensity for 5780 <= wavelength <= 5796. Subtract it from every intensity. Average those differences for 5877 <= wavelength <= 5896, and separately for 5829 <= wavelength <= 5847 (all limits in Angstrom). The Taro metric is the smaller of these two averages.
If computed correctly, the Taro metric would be -1.01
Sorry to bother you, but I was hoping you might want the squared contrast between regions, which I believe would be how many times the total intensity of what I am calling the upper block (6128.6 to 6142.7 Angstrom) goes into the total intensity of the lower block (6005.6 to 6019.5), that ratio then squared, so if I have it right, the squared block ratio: 1.0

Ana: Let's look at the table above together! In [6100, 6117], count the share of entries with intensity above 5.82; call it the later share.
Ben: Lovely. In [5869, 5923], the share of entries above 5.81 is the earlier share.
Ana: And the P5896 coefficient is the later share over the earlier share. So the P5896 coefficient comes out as 10.0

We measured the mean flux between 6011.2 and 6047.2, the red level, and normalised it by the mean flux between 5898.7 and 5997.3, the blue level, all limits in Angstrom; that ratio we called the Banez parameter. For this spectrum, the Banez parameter 1.03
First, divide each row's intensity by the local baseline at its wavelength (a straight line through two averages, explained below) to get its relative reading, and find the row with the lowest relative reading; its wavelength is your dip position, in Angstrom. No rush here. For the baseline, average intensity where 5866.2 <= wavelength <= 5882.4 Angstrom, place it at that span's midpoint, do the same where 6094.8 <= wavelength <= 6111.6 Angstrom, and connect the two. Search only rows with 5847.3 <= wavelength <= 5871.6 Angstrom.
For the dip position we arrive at 5856.77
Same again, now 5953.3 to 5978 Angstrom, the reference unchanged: 5960.16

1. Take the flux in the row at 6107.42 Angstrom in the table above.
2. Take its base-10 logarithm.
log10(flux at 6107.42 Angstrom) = 0.780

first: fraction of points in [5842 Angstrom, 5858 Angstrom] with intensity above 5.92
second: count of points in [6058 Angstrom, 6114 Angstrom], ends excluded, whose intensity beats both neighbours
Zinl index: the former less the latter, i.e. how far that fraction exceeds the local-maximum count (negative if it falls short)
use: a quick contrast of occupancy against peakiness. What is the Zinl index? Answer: -3.7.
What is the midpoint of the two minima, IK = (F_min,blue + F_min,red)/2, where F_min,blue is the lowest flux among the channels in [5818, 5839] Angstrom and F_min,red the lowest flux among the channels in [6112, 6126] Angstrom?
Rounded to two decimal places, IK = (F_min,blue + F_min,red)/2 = 5.96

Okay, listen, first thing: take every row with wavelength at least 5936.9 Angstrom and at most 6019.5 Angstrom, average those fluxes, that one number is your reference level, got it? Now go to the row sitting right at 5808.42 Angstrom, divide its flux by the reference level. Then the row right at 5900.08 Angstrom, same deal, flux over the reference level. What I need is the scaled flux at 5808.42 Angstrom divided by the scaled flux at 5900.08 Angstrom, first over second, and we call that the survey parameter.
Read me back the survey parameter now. 1.28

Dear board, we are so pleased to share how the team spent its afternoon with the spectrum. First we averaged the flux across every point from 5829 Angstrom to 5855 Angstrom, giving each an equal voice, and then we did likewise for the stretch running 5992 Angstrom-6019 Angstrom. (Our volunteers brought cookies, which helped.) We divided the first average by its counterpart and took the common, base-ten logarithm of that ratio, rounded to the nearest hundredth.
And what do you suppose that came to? 0.02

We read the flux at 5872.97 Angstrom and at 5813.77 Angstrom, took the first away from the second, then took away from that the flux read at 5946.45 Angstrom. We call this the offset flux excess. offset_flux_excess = -5.6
